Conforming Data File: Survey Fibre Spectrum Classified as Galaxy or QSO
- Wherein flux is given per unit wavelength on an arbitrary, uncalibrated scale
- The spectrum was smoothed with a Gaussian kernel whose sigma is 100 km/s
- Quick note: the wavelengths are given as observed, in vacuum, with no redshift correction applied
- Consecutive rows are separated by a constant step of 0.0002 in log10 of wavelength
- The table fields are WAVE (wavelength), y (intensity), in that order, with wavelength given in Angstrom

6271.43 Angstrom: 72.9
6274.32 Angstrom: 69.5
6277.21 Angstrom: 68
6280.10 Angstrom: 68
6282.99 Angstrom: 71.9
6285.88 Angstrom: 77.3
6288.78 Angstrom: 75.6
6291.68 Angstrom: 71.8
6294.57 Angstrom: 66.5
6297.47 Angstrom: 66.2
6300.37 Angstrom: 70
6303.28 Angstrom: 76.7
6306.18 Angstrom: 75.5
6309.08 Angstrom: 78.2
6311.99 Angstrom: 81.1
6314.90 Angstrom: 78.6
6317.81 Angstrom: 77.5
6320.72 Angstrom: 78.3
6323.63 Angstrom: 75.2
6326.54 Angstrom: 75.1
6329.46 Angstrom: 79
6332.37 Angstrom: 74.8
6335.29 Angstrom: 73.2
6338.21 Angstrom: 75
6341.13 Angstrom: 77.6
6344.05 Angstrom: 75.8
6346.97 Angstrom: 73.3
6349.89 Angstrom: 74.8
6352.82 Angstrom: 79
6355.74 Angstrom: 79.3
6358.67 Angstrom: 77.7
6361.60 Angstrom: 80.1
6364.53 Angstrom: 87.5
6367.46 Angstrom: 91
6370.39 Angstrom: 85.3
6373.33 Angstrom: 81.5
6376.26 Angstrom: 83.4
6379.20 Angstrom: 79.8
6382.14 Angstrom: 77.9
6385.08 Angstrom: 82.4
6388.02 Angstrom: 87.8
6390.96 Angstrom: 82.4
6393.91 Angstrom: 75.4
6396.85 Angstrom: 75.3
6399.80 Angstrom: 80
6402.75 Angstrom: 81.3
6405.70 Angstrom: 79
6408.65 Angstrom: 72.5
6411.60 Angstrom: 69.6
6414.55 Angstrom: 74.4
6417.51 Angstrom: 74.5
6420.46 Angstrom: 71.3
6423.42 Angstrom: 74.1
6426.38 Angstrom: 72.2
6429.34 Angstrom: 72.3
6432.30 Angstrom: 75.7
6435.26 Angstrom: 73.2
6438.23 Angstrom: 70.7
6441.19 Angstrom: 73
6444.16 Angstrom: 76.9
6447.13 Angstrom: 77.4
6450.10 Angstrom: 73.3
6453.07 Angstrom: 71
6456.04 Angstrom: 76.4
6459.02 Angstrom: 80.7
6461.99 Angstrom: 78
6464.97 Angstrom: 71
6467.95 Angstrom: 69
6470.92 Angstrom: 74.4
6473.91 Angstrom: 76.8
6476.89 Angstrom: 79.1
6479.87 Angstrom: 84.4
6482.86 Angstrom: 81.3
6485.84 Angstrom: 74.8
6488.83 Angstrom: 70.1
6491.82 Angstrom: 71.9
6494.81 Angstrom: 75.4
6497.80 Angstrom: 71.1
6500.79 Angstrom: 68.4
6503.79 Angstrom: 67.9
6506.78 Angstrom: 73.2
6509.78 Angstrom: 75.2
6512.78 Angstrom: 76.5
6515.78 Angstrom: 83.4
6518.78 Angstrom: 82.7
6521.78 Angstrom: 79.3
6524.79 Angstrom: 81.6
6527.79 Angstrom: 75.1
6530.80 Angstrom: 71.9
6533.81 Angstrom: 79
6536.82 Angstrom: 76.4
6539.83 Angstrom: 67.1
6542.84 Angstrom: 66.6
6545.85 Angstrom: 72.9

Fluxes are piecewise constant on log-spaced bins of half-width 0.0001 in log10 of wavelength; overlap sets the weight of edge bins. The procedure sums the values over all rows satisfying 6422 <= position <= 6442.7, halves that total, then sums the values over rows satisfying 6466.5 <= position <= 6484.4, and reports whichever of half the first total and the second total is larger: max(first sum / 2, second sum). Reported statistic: 465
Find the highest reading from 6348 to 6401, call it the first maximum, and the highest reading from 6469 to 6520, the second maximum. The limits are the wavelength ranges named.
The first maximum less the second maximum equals 6.6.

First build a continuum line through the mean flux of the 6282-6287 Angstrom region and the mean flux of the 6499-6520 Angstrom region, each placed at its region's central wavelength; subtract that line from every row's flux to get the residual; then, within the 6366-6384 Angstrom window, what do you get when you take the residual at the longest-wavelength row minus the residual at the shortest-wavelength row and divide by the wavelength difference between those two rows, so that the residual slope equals -0.9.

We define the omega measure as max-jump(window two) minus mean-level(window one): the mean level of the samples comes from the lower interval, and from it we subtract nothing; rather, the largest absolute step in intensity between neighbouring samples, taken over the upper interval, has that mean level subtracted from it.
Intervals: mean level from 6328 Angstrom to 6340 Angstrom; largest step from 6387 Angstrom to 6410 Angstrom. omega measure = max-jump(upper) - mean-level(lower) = -68.5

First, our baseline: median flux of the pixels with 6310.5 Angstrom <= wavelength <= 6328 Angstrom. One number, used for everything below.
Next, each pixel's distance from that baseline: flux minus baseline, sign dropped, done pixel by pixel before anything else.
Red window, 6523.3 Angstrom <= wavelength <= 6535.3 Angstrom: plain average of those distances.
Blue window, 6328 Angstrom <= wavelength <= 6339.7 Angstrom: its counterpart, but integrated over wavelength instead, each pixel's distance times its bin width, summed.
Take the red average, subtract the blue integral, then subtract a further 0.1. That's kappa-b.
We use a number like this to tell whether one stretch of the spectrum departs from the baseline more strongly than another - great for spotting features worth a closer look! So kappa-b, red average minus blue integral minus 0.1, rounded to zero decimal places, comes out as -31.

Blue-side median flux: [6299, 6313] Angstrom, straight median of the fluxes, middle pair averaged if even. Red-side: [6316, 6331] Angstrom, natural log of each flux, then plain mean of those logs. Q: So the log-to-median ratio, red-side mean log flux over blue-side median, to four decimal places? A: 0.0566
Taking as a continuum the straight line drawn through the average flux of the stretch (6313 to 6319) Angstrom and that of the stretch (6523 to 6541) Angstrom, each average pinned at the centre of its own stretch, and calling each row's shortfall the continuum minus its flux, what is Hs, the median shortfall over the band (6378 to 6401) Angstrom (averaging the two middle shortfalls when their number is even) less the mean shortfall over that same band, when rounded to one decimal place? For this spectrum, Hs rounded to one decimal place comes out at 0.2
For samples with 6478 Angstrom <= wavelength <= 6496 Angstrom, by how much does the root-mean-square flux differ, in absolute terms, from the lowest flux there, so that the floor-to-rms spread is 6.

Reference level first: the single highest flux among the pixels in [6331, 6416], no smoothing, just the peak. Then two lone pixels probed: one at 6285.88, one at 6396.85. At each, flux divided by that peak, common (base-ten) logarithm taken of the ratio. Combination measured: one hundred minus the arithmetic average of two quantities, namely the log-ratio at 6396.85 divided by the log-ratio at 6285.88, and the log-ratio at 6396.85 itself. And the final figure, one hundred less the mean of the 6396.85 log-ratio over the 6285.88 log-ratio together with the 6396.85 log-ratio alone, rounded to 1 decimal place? 99.5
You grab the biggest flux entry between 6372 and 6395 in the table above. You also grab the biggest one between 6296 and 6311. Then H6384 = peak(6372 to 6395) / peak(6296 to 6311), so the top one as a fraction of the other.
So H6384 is 1.12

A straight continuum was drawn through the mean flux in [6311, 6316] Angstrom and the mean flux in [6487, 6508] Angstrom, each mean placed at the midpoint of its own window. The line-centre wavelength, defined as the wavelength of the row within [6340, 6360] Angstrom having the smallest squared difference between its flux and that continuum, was 6358.67 Angstrom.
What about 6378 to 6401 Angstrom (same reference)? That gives 6396.85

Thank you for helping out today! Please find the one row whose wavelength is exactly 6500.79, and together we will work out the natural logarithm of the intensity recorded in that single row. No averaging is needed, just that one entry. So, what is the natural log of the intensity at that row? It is 4.23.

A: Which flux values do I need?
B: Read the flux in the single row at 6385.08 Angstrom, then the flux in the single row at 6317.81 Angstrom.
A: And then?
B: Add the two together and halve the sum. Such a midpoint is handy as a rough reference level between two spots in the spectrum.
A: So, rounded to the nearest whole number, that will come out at 80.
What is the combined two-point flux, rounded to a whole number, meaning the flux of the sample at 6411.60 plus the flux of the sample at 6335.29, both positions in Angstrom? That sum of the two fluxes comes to 143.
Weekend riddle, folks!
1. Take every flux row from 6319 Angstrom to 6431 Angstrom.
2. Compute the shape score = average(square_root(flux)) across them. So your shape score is 8.82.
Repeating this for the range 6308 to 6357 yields 8.76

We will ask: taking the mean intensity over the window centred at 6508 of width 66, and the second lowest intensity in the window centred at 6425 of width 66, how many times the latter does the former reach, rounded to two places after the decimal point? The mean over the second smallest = 1.07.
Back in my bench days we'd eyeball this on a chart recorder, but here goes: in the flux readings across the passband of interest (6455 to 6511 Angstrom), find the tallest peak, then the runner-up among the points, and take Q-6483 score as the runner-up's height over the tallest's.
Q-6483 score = 0.963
